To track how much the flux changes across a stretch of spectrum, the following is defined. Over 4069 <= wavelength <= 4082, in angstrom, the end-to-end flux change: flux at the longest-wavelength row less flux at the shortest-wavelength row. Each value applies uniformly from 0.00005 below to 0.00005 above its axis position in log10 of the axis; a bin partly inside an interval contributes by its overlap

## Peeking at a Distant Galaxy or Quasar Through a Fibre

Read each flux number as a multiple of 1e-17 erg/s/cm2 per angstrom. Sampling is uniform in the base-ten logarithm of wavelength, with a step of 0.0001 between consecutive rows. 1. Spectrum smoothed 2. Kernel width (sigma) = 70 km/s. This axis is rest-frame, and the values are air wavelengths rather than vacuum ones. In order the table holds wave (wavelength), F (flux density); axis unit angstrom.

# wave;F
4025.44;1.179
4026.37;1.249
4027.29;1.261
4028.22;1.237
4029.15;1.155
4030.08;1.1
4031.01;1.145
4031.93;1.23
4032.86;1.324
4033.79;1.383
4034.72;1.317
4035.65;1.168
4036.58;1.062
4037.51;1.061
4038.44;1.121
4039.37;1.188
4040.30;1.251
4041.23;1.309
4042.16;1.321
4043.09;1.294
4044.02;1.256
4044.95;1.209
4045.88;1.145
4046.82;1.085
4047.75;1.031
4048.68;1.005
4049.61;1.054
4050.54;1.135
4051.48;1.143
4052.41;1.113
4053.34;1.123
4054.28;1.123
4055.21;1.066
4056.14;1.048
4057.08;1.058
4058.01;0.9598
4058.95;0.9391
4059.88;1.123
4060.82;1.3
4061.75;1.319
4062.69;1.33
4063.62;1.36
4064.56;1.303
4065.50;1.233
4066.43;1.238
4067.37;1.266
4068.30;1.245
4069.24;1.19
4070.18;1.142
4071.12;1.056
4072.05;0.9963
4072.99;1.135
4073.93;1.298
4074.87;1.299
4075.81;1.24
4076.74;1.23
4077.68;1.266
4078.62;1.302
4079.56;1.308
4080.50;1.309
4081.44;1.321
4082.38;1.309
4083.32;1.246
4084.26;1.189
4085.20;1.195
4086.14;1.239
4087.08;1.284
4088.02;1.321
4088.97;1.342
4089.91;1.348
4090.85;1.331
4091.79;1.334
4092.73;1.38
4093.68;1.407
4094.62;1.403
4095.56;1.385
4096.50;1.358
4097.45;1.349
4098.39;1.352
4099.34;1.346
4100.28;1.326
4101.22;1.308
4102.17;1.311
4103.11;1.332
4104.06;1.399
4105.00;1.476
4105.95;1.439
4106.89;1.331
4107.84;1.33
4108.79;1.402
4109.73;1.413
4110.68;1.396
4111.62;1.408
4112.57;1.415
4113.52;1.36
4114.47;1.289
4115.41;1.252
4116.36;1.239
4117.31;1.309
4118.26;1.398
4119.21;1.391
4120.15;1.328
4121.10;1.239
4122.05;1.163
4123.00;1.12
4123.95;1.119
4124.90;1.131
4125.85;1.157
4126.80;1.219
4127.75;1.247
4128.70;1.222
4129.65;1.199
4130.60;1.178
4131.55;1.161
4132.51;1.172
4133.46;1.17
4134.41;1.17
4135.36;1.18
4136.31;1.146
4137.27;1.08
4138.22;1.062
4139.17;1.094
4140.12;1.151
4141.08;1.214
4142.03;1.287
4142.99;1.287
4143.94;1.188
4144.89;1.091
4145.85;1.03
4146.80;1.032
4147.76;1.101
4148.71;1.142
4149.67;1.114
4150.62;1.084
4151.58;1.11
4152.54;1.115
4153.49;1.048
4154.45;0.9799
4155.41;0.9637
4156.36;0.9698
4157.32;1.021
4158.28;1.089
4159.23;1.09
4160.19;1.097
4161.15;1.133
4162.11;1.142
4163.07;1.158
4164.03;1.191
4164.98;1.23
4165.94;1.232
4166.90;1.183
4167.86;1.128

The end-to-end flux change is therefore 0.13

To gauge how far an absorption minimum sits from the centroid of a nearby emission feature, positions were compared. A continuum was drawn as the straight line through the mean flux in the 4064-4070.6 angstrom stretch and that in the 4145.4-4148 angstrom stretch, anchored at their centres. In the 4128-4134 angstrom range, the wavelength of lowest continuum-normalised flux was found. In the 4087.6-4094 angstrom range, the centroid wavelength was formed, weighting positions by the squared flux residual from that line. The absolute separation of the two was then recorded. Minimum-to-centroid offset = 40.1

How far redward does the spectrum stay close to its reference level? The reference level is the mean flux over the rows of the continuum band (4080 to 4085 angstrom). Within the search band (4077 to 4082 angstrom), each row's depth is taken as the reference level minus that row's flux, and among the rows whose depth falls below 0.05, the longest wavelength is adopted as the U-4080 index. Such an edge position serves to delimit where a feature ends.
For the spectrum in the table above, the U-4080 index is 4081.44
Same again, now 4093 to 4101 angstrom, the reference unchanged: 4100.28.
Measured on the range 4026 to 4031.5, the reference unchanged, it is 4028.22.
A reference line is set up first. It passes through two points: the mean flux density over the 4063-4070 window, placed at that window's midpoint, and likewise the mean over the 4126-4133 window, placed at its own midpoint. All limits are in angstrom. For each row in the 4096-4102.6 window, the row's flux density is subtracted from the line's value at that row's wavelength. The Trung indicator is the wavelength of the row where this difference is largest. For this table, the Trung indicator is 4101.22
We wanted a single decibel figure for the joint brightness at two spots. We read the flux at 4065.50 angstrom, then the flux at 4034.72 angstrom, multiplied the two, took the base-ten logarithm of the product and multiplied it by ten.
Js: 2.1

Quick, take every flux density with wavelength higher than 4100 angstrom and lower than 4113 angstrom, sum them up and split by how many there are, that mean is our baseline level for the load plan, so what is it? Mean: 1.38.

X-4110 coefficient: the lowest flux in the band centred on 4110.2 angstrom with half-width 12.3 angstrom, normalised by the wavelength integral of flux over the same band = 0.0352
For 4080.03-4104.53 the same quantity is 0.0367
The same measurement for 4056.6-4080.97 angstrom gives 0.0319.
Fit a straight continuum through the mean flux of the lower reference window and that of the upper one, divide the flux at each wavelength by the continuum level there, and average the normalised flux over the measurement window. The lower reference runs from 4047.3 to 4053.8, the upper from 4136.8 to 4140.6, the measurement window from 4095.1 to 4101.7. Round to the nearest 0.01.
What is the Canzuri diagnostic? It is 1.23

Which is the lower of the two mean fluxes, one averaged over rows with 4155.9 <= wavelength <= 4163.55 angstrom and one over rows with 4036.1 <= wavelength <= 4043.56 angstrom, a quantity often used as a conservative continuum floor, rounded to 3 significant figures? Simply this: 1.09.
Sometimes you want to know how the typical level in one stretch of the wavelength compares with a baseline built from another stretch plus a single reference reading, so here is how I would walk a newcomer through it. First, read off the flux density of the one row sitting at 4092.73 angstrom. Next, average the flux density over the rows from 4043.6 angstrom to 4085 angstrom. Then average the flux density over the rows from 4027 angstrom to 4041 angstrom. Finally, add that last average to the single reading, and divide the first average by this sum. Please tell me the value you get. 0.46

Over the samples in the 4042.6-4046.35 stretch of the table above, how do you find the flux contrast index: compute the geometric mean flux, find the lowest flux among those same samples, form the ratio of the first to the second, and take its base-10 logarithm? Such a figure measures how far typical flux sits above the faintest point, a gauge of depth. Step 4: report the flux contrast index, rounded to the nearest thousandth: 0.029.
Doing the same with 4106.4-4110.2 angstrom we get 0.012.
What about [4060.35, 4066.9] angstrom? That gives 0.022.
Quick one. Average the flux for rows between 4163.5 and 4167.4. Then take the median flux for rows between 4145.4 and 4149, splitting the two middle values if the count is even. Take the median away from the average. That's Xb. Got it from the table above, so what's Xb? 0.14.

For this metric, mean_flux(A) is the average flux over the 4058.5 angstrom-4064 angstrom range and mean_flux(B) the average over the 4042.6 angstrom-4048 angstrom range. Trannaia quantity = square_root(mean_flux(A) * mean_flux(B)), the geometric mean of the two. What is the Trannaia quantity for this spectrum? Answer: 1.20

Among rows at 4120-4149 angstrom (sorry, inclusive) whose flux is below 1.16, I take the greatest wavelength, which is 4148.71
